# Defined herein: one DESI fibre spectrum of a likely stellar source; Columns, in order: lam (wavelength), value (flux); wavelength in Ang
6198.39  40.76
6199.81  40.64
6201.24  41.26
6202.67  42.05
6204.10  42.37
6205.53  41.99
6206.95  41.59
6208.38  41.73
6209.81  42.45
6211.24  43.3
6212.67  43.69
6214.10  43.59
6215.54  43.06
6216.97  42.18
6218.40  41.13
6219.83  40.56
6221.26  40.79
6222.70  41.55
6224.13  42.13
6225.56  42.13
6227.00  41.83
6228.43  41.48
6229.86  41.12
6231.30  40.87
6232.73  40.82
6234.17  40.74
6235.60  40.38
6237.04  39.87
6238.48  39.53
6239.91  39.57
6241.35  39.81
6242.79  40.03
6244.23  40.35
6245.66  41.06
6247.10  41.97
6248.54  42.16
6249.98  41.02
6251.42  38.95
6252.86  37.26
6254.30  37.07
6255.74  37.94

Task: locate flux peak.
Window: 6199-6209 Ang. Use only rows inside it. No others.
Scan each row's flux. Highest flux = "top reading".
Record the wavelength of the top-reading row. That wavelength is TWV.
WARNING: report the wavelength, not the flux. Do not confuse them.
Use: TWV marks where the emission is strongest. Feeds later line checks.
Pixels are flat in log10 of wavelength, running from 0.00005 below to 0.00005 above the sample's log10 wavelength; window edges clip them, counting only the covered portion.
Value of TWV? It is 6204.10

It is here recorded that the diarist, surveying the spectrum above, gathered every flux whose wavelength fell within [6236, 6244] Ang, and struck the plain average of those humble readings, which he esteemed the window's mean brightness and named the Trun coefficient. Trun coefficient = 39.8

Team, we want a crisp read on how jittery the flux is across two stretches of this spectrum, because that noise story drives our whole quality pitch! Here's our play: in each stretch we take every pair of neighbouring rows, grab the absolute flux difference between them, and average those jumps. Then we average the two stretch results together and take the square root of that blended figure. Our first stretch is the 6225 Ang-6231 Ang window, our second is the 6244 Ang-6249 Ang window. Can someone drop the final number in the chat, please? 0.69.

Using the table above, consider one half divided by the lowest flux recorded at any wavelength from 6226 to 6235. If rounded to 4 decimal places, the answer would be 0.0123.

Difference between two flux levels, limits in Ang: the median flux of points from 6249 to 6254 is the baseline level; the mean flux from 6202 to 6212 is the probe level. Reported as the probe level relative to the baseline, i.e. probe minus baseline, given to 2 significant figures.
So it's 3.3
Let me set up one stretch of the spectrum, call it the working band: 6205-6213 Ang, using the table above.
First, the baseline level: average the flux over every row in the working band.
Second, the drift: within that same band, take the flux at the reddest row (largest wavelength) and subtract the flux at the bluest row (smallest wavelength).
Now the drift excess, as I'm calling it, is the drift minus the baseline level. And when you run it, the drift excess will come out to -40.8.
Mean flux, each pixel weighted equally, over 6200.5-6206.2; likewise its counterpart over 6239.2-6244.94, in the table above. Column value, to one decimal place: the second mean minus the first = -2.0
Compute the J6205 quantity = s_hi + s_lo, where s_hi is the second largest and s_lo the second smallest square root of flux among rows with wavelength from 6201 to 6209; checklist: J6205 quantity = 12.9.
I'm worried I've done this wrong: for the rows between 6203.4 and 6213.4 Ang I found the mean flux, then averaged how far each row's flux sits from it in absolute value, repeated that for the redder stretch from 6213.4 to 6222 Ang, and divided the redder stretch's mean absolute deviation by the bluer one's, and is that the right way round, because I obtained 1.8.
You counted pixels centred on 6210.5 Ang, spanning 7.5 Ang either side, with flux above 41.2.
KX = 10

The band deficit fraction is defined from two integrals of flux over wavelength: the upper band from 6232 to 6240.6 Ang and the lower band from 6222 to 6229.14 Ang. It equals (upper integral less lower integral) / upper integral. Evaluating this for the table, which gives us 0.1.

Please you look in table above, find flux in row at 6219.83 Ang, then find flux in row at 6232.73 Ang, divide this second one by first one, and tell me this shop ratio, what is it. 1.01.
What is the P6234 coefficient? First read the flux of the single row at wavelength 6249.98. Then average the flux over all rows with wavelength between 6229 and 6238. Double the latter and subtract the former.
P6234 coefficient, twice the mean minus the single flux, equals 40.2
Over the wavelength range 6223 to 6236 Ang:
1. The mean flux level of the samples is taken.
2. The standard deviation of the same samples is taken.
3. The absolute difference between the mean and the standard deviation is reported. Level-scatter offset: 40.7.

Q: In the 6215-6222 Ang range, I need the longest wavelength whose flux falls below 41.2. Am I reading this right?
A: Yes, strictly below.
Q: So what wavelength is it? 6221.26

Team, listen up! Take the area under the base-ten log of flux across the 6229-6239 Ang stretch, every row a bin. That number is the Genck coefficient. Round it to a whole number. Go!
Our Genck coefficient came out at 16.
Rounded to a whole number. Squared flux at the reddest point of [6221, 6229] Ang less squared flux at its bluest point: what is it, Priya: 57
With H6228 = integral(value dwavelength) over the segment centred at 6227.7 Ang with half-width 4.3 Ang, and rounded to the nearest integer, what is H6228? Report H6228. 358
